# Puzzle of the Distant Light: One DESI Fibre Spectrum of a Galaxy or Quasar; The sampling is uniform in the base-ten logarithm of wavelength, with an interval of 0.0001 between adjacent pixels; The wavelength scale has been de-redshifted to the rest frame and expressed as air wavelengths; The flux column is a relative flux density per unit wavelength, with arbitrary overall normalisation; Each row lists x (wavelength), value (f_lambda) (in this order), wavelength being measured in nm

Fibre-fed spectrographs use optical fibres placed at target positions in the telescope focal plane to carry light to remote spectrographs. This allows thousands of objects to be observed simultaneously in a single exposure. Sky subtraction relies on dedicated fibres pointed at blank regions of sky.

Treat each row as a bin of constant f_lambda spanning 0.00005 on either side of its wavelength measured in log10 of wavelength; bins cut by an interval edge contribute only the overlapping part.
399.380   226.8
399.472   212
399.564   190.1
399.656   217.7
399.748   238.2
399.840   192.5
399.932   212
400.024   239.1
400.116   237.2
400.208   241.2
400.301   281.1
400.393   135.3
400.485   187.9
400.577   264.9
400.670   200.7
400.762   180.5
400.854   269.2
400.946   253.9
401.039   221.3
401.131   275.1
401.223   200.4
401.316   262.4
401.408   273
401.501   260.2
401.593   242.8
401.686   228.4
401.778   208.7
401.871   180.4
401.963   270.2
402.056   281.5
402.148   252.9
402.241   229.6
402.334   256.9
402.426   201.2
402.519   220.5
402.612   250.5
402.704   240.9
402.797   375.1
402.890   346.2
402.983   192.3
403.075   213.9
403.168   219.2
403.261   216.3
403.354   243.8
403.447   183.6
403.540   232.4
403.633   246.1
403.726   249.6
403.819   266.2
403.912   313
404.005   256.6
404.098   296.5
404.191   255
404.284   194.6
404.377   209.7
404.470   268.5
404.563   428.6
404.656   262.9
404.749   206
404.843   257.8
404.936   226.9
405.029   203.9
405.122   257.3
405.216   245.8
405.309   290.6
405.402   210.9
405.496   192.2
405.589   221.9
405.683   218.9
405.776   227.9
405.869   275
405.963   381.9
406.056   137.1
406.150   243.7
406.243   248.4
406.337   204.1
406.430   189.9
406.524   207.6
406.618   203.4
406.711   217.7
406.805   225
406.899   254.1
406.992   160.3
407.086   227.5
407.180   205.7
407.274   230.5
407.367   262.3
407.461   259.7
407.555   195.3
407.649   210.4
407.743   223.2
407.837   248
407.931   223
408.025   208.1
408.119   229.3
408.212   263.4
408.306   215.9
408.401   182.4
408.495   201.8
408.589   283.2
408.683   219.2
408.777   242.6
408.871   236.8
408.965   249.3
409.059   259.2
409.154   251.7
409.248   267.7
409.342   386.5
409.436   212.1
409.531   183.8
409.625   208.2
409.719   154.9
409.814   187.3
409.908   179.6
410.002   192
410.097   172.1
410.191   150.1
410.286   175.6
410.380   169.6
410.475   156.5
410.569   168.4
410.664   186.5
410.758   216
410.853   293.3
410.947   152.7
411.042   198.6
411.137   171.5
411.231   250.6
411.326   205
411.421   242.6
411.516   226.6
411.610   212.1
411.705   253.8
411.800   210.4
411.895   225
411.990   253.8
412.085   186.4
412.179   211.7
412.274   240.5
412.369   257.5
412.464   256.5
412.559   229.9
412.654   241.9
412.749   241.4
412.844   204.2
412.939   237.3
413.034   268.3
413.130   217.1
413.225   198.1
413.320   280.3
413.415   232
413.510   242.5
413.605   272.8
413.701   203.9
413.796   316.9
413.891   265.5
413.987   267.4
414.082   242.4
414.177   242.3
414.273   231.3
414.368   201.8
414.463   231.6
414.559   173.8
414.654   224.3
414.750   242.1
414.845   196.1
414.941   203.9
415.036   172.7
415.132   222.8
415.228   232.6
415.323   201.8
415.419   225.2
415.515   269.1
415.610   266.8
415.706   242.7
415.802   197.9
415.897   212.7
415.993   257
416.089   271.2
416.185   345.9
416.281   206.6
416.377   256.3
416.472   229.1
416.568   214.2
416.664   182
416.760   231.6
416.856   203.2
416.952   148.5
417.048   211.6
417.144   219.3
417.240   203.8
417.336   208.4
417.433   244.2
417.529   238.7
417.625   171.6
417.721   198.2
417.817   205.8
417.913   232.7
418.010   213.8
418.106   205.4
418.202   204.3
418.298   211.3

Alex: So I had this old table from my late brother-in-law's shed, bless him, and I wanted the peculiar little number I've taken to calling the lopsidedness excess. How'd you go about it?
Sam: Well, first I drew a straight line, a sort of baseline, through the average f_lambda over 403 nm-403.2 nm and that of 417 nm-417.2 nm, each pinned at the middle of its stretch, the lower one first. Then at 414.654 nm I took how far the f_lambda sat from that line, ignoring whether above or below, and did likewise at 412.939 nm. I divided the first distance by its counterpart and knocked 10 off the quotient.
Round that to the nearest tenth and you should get -9.6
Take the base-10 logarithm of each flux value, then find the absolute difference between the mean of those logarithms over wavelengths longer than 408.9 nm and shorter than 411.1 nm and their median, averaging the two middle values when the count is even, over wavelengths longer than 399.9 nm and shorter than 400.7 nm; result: 0.07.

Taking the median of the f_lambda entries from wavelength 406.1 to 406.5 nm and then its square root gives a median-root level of 15.0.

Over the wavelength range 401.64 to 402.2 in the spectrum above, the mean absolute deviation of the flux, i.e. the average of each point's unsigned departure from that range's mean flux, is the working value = 31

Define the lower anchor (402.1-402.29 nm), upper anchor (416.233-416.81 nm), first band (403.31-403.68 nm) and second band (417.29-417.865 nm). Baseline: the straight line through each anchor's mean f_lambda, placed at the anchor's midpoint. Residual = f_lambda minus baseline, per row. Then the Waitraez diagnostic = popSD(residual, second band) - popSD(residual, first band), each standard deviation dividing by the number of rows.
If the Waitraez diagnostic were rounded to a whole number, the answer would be -1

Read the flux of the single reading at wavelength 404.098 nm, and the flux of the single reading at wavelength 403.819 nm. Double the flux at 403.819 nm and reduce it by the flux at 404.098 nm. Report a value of 236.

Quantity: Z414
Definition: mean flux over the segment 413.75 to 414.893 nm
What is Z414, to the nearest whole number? 236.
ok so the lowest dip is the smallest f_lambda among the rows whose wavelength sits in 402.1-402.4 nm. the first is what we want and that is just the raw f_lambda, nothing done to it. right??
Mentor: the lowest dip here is 229.6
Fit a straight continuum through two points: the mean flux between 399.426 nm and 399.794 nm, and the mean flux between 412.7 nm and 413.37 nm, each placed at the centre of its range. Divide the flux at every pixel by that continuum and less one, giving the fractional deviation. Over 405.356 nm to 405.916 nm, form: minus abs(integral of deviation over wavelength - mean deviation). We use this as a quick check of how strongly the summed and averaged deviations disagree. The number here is 0.00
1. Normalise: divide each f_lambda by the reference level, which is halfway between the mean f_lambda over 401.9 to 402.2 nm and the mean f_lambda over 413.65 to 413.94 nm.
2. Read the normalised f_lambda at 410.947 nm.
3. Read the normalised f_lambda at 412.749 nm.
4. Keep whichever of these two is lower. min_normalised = 0.58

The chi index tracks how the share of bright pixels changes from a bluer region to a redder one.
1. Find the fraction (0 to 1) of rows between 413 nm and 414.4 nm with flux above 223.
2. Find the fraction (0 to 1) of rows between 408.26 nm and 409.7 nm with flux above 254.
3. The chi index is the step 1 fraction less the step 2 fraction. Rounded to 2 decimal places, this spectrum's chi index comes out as 0.47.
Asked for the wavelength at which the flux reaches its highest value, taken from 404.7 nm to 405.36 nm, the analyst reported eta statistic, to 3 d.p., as 405.309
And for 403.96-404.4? 404.098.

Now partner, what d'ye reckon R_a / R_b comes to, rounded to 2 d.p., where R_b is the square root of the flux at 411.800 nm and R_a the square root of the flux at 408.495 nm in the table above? 0.98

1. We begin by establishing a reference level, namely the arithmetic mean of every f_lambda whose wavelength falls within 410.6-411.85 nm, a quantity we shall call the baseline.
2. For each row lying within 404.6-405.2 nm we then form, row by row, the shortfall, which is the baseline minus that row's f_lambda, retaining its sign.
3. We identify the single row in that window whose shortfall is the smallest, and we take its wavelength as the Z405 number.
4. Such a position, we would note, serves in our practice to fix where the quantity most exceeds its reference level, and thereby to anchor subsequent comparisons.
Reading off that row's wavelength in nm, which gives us 404.656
